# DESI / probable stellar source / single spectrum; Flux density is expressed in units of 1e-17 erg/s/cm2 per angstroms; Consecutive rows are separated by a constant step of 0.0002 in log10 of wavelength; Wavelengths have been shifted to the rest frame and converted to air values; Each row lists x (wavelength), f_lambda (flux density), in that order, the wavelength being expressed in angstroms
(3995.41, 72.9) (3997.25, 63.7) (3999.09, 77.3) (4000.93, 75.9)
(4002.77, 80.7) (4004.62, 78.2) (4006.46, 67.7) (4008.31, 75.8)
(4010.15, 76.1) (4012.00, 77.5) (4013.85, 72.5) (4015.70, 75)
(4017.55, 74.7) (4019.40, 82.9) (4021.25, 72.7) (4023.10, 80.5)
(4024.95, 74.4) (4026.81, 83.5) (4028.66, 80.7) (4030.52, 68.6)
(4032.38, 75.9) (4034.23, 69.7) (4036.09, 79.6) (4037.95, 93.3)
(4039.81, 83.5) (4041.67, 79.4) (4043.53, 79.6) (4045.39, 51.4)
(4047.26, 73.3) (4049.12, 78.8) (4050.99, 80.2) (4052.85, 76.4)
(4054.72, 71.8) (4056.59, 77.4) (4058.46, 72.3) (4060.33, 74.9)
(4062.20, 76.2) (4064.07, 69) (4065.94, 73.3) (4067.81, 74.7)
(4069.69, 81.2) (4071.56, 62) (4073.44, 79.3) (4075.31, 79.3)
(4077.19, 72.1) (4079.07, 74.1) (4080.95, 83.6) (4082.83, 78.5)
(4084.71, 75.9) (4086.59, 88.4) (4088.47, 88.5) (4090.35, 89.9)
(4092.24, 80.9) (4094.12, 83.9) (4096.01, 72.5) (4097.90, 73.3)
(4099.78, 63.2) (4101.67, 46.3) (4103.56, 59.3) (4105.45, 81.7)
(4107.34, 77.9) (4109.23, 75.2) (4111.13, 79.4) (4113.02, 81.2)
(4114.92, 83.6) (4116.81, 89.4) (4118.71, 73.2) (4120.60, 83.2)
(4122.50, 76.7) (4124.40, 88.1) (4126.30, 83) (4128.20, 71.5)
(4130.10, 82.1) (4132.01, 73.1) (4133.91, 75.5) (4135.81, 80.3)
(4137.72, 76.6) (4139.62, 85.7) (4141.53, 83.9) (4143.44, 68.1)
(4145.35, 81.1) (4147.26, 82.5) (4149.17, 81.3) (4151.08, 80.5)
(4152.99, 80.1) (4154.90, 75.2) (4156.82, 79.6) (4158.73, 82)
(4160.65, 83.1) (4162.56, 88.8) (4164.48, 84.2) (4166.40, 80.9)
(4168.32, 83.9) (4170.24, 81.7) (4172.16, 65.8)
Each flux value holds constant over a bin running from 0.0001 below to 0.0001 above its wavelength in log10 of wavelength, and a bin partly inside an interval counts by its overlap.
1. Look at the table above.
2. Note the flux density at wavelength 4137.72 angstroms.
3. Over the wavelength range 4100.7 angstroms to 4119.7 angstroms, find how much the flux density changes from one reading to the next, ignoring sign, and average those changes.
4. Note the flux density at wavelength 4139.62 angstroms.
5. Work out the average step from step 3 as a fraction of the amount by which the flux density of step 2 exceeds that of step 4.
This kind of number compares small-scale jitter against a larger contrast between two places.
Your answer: -0.9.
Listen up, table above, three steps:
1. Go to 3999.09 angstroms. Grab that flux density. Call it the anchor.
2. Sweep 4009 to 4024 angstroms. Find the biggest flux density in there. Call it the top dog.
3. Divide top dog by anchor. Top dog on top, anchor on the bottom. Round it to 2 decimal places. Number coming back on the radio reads 1.07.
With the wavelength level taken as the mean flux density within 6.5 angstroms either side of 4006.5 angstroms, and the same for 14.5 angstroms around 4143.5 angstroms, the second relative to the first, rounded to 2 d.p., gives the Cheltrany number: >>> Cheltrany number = 1.04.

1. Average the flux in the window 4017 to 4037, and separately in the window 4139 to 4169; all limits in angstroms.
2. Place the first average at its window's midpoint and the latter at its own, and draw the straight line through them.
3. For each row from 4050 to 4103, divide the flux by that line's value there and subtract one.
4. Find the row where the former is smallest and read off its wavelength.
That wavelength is 4101.67 angstroms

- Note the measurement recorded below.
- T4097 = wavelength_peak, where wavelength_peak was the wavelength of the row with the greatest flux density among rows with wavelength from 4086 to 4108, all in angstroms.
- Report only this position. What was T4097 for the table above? 4090.35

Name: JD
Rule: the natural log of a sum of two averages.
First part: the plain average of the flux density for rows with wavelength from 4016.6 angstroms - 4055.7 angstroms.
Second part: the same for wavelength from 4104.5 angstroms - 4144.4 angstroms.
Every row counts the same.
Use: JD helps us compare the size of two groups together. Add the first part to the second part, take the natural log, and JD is 5.05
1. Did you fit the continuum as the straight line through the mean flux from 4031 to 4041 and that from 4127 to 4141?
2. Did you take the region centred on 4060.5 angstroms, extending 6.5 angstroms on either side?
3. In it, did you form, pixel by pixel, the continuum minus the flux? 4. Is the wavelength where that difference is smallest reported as 4056.59 angstroms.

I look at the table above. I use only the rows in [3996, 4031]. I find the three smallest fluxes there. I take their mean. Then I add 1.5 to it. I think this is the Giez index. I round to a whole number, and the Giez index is 68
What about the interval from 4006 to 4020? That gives 73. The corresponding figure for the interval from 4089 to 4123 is 58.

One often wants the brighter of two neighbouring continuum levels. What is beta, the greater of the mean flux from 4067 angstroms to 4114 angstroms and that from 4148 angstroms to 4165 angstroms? 81.6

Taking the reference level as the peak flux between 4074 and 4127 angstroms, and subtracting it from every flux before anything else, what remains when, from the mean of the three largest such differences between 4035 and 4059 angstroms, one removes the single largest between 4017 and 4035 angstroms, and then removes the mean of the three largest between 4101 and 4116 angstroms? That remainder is 10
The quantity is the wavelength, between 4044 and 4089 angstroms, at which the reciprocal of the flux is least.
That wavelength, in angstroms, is 4088.47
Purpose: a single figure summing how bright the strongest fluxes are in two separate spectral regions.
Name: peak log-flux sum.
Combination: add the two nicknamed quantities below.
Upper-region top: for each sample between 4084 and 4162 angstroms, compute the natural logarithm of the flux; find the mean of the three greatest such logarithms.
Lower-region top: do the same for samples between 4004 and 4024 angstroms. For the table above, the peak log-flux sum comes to 8.880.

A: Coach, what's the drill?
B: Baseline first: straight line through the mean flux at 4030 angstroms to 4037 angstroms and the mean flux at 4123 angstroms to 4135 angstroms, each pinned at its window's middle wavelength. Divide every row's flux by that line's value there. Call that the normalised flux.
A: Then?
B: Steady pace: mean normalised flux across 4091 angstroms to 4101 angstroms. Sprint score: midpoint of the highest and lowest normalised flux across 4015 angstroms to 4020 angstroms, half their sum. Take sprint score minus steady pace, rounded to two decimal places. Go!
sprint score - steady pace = 0.11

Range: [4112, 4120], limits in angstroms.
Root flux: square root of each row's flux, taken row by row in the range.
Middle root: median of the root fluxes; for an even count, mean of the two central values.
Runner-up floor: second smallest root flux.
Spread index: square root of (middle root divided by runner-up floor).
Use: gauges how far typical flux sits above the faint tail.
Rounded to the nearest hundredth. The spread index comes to 1.00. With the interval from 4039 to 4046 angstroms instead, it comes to 1.00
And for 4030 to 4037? 1.01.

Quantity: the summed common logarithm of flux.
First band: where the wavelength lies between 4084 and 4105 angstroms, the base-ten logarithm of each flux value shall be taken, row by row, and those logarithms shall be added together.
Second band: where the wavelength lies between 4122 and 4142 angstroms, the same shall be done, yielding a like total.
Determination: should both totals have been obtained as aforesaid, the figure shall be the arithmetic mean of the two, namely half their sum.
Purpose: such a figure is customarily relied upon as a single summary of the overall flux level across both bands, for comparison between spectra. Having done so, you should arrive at 20.7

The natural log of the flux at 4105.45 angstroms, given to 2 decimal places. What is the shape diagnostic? 4.40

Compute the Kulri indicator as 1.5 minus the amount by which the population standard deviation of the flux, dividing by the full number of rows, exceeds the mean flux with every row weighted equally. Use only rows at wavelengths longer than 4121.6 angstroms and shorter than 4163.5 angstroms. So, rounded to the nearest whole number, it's 76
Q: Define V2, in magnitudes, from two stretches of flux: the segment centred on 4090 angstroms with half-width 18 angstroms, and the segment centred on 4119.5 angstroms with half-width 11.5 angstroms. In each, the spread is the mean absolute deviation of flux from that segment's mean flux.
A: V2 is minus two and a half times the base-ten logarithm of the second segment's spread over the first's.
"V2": 0.6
